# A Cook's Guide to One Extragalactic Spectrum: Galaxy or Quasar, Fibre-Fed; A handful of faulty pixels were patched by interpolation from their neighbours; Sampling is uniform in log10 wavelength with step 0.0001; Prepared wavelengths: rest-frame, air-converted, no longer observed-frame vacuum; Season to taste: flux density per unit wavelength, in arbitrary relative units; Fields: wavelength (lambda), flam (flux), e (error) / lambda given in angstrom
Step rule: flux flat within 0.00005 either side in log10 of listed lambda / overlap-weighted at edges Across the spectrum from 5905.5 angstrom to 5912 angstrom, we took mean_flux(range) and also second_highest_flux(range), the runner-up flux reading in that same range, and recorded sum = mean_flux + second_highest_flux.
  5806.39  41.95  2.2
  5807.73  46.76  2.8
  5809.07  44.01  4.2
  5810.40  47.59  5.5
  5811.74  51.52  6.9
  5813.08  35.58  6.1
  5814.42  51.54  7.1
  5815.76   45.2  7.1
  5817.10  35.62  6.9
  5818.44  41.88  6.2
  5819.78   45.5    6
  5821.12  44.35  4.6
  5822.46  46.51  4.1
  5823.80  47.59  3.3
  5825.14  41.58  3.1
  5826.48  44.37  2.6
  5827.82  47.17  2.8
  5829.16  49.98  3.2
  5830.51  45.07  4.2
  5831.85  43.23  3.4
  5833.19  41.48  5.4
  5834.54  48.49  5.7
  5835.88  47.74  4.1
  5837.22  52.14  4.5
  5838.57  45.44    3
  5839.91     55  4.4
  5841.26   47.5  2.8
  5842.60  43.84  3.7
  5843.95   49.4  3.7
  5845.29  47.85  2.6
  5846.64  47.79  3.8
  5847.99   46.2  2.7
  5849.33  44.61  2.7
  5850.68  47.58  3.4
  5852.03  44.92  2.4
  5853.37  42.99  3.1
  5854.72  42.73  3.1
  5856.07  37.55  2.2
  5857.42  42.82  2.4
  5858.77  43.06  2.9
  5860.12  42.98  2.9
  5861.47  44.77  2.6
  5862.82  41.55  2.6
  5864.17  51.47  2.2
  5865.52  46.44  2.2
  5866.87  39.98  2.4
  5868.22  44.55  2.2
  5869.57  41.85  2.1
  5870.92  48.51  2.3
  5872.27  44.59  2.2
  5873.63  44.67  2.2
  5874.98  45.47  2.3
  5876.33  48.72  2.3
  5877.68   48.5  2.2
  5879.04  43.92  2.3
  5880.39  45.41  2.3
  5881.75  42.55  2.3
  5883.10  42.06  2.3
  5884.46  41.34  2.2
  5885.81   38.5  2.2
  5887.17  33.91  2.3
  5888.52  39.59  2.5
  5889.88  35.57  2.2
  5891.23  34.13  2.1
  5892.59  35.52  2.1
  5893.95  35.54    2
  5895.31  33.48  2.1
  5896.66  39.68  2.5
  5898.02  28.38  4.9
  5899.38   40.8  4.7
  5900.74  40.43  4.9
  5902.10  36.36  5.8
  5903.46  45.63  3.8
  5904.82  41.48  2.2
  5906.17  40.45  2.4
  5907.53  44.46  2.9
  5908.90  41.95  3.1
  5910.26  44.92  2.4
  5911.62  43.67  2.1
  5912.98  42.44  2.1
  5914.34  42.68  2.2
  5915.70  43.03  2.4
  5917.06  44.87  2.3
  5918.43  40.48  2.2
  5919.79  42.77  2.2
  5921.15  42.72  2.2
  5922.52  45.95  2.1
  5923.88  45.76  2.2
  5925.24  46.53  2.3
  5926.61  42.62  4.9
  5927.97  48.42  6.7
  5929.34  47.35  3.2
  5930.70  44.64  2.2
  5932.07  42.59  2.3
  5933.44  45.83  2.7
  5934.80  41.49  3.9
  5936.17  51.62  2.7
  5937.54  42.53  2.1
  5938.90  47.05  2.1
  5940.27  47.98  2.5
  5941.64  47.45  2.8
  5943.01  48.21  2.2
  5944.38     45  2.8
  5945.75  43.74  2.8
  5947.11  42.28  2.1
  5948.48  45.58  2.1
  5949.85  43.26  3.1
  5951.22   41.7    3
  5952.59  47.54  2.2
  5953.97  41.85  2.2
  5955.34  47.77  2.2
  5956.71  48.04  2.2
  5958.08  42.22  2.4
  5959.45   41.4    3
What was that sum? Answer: 87.5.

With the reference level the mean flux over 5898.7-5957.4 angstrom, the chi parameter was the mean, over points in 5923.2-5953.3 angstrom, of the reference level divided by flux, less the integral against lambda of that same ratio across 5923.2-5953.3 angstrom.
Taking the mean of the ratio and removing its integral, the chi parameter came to -28.4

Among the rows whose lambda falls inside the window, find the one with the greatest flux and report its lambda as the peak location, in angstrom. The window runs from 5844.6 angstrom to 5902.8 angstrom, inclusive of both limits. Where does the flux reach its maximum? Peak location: 5864.17 angstrom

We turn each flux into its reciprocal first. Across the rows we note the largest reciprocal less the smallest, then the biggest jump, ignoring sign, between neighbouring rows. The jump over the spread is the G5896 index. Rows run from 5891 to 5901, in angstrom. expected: 1.00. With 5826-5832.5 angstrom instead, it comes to 0.70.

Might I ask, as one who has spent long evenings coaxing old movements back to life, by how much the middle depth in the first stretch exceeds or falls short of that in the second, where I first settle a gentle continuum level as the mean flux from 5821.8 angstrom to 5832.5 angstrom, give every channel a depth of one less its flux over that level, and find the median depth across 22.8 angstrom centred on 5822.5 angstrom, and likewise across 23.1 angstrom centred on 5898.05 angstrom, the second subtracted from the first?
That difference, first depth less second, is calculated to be -0.12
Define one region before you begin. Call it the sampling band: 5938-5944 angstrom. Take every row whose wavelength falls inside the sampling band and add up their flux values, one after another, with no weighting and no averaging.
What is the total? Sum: 191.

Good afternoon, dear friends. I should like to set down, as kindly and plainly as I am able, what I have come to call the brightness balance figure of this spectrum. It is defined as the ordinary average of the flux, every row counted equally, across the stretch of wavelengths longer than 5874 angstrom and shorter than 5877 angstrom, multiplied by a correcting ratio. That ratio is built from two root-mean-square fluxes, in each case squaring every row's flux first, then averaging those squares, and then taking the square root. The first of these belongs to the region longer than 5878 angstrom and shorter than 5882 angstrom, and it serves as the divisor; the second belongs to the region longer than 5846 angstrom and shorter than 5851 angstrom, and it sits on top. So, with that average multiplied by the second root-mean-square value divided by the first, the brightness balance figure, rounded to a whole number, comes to 50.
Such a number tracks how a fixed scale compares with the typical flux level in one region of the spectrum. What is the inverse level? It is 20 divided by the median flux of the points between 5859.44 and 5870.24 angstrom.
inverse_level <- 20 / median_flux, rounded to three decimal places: 0.457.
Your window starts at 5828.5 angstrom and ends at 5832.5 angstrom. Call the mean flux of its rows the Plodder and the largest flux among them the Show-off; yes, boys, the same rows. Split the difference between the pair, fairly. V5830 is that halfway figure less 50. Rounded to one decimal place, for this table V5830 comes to -2.0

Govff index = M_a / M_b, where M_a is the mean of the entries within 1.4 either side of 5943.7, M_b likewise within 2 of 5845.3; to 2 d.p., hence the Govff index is 0.96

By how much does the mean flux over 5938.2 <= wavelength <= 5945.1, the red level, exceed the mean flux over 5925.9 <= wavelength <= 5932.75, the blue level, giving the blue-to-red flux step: 2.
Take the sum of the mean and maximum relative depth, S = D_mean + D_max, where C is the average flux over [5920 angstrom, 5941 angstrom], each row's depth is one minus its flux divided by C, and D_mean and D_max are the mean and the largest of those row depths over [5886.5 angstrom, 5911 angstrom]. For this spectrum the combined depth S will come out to 0.53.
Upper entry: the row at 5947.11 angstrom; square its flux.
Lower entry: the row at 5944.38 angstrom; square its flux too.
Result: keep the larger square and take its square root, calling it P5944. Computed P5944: 45.0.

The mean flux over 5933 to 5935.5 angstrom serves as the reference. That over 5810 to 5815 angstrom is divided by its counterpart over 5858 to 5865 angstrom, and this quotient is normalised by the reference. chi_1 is 0.0238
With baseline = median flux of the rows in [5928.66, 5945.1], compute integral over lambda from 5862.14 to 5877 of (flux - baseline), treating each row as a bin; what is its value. -18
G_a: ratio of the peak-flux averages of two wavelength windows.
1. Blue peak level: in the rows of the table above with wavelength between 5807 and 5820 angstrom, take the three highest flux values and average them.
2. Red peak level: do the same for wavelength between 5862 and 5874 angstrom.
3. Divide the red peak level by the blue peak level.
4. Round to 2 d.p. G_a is 0.97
